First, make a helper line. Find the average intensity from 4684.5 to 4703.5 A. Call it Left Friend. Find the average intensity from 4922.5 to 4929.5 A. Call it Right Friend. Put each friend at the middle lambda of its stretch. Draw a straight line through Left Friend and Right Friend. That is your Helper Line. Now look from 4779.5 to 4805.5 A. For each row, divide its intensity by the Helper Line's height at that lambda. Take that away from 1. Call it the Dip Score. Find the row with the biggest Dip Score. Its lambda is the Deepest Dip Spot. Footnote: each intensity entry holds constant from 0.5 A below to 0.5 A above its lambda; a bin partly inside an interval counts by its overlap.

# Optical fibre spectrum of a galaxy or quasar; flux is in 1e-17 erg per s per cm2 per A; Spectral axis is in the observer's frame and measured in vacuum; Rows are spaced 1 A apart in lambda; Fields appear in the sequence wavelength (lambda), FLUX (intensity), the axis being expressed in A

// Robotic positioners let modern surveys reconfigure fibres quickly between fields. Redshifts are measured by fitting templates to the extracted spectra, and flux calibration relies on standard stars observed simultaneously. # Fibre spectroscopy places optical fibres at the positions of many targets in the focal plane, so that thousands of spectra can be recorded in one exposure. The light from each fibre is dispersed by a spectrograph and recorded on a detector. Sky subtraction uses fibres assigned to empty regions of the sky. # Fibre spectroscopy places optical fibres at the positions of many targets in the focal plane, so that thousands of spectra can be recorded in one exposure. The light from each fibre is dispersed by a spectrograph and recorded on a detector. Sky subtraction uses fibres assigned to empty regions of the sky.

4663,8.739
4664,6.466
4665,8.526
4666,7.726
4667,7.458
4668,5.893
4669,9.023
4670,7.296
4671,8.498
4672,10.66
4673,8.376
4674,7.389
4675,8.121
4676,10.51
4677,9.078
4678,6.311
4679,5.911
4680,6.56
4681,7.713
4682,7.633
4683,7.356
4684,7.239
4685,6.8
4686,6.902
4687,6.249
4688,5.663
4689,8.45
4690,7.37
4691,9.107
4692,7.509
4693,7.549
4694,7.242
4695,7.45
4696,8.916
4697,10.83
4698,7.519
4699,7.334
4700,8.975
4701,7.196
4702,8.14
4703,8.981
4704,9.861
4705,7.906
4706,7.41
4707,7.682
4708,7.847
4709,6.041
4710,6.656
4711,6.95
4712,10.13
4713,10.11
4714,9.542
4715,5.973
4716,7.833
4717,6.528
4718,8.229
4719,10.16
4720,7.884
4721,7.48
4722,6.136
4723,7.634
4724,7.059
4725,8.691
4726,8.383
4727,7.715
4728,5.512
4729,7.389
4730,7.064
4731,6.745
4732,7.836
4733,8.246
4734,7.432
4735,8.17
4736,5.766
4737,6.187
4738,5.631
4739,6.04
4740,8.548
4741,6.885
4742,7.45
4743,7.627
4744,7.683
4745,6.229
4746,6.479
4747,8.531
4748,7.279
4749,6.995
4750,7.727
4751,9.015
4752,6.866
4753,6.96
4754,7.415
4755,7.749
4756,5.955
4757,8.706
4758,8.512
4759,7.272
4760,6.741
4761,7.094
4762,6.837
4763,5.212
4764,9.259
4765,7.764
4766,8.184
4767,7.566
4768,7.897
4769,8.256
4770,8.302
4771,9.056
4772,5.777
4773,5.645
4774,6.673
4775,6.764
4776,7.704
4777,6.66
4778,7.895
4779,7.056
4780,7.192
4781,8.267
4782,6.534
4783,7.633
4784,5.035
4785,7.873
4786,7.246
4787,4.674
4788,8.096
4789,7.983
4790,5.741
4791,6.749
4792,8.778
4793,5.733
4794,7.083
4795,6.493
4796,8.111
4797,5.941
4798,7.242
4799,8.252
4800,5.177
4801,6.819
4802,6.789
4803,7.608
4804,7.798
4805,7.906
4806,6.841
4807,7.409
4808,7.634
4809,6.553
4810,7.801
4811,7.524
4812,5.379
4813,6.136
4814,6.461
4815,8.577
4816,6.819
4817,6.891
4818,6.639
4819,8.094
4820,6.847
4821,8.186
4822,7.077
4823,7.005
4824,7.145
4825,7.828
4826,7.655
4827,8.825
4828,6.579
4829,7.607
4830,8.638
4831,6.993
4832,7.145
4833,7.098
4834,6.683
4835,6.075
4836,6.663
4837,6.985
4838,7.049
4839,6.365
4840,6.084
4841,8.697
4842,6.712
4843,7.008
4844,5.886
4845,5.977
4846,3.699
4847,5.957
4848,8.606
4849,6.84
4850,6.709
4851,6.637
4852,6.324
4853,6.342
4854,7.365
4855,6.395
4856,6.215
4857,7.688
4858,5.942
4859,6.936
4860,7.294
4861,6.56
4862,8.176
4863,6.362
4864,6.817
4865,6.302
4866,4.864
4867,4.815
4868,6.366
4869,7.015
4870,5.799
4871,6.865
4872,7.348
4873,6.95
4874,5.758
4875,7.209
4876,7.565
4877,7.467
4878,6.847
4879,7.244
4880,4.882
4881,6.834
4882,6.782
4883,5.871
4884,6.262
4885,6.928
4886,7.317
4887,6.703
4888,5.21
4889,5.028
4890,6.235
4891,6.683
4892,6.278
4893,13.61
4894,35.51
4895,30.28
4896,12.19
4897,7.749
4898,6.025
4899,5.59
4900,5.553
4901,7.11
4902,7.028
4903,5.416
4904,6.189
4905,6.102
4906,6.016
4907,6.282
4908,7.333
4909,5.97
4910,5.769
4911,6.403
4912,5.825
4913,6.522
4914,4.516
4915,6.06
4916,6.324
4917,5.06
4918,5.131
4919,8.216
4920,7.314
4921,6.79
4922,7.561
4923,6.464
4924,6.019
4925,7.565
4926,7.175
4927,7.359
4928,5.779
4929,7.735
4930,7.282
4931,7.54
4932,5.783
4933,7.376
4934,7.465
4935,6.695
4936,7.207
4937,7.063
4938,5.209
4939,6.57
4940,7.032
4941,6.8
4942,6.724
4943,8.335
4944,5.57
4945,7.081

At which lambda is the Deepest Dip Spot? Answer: 4787 A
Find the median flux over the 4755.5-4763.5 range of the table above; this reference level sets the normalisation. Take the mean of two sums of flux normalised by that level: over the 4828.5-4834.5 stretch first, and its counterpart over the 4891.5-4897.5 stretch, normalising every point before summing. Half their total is 10.8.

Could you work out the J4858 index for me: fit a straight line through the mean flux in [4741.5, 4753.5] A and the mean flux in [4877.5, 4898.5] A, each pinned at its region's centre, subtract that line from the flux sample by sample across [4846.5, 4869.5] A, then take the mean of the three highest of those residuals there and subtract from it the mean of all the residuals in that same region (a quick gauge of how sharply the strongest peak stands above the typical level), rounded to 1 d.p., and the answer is 1.6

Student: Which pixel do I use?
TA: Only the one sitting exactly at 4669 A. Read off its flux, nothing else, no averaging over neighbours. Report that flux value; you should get 9.023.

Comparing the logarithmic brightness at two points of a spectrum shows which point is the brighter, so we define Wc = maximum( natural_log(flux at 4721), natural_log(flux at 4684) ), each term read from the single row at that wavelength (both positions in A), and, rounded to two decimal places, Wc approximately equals 2.01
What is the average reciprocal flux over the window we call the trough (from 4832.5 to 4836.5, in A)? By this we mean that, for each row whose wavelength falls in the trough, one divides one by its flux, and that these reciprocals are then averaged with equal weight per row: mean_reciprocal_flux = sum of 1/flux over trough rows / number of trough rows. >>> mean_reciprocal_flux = 0.151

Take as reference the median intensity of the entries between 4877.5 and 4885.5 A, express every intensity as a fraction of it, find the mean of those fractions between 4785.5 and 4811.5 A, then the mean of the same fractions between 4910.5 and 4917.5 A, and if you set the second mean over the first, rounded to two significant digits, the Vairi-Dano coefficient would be 0.82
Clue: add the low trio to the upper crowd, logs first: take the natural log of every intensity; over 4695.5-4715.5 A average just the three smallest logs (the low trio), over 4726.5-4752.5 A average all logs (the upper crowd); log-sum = 3.79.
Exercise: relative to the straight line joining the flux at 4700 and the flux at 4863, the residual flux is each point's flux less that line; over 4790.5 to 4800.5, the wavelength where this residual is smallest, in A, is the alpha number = 4800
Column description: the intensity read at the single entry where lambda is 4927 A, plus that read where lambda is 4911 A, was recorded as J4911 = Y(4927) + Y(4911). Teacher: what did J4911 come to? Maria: 13.8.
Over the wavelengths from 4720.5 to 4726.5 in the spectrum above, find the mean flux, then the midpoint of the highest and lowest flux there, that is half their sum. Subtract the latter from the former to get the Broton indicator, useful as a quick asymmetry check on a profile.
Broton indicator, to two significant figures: 0.15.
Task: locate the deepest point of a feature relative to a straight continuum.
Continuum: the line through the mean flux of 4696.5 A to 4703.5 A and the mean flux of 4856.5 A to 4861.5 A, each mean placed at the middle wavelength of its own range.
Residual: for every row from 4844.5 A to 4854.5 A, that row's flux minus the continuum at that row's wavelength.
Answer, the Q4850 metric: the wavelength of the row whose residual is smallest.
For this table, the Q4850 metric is 4846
